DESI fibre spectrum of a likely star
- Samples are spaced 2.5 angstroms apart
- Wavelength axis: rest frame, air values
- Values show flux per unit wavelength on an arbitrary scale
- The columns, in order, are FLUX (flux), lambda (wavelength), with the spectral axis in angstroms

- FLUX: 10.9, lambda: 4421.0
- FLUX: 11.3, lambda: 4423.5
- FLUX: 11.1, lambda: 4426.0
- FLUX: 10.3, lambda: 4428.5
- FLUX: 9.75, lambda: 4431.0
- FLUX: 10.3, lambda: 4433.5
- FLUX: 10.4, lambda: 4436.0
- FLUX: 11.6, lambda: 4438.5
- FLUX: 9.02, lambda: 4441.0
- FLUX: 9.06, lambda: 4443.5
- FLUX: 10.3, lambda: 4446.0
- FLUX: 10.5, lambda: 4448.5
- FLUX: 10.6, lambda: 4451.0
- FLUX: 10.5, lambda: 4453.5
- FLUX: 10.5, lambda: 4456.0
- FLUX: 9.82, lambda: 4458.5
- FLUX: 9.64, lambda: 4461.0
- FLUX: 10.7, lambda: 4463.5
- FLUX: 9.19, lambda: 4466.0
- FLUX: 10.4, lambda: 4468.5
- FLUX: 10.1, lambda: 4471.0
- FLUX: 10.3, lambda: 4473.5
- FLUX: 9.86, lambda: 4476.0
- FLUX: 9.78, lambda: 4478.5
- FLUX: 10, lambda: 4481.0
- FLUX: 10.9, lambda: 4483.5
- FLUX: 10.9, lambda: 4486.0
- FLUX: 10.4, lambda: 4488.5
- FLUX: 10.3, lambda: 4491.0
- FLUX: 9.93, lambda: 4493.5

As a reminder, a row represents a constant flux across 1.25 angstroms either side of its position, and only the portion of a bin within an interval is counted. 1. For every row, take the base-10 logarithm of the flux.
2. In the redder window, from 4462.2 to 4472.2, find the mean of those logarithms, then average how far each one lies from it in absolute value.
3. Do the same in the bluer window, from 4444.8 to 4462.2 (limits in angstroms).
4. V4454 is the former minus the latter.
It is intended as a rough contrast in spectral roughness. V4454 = 0.007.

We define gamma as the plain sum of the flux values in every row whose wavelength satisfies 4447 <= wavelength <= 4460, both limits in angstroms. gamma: 52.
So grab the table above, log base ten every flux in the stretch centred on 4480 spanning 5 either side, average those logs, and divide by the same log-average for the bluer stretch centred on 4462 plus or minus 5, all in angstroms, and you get 1.01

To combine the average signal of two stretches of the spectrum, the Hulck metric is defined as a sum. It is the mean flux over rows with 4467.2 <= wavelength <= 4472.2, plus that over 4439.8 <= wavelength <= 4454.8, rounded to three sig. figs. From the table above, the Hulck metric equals 20.2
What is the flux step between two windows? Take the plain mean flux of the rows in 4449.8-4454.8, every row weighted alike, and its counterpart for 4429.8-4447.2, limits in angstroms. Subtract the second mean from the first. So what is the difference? 0.49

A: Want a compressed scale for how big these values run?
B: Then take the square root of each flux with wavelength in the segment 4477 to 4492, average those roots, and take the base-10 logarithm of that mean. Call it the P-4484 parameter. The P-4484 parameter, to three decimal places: 0.508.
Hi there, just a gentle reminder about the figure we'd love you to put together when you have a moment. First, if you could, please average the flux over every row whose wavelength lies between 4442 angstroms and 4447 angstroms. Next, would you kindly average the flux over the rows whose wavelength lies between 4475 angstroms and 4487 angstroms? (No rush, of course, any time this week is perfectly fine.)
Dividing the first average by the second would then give 0.94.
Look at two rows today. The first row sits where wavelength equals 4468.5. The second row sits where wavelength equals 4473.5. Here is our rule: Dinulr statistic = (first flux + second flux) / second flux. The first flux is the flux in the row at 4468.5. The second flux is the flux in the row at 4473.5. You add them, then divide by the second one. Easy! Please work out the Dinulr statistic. 2.01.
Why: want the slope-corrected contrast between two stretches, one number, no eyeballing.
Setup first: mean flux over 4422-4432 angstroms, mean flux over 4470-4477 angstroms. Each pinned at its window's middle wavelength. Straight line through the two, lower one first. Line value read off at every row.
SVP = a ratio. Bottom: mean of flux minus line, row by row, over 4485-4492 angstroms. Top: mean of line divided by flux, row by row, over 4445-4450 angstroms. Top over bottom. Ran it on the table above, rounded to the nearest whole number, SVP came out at 2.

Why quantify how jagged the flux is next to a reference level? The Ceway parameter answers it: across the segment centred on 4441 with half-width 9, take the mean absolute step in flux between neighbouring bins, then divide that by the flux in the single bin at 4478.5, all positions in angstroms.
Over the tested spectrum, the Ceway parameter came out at 0.09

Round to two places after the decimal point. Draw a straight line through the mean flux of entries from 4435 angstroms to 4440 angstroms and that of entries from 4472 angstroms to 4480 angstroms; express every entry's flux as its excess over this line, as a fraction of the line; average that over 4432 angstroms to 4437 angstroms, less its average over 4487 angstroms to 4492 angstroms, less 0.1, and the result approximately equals -0.24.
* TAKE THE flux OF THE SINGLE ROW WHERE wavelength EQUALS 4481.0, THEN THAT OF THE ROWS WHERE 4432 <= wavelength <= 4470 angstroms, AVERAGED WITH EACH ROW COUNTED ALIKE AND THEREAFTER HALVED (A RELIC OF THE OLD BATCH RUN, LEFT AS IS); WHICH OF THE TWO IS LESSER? 5.08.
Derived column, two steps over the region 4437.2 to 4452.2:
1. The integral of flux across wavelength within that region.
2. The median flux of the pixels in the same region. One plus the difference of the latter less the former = -141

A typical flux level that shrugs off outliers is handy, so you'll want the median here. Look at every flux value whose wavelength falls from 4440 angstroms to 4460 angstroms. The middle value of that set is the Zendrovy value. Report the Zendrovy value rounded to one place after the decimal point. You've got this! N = 10.4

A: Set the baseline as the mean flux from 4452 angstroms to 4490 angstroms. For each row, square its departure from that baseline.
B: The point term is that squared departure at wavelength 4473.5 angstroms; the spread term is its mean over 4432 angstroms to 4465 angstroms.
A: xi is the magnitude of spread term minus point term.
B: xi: 0.44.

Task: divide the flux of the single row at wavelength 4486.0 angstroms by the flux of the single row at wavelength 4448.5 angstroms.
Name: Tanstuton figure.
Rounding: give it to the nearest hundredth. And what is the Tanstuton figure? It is 1.04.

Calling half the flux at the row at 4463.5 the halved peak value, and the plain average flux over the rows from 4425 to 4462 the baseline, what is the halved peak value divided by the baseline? 0.52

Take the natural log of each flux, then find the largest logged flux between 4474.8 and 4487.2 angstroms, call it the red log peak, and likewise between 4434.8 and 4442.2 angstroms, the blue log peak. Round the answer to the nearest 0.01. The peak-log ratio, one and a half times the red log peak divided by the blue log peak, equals 1.46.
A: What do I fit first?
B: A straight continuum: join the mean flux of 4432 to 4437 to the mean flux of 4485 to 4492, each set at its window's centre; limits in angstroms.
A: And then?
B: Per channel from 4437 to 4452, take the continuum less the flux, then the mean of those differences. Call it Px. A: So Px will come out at 0.2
